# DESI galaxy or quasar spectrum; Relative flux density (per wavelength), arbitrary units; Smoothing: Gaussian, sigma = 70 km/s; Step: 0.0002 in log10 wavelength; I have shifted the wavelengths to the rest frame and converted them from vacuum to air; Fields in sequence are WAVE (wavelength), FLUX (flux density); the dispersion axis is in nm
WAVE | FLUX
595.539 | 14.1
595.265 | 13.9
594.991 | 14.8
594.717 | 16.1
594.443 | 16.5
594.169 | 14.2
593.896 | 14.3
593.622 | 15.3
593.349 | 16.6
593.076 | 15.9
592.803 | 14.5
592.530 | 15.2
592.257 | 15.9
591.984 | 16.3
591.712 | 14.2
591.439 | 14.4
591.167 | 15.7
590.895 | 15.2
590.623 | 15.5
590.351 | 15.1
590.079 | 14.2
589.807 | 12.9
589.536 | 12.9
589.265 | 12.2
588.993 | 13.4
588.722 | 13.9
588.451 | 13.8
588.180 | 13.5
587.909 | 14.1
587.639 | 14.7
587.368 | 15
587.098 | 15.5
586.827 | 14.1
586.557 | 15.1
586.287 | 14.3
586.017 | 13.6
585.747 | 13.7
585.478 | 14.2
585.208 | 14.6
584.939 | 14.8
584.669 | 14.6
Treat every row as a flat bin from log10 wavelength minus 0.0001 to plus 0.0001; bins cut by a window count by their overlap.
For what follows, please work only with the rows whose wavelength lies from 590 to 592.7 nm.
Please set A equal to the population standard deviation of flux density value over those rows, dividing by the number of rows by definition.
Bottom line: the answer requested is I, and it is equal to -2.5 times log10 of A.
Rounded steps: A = 0.68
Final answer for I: 0.4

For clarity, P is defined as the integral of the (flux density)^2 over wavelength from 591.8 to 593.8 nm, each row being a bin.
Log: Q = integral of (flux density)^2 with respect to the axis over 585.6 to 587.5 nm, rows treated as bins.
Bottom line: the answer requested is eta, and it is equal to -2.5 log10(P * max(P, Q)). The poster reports -13.44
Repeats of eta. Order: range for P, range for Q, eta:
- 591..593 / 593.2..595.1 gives -13.33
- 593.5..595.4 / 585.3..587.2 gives -13.17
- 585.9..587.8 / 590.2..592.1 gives -13.13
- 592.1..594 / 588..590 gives -13.28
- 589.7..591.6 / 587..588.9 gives -13.08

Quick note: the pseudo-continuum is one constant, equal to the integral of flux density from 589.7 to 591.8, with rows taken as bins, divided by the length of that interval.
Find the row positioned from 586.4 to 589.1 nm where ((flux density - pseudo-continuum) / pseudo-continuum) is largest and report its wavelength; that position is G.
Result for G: 587.098 nm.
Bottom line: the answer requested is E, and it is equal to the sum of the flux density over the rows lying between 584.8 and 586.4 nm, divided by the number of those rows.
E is 14.2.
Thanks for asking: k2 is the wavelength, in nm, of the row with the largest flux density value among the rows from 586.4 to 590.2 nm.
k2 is 587.098 nm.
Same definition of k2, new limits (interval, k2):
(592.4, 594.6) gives 593.349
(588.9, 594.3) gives 593.349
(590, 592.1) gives 591.984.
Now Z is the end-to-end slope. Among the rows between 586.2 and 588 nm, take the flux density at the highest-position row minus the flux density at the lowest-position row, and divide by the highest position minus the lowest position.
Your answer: -0.1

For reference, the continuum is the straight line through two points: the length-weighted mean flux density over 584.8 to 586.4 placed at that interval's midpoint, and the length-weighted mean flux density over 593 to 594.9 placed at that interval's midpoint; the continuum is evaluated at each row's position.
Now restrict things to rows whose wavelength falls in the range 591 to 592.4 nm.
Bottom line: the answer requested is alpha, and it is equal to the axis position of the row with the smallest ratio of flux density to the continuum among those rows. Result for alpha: 591.712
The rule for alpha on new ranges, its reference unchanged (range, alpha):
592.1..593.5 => 592.803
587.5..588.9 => 588.180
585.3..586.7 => 586.017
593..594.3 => 594.169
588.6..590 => 589.265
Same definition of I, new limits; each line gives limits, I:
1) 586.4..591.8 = 0.1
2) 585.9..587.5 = 0.5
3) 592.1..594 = 0.3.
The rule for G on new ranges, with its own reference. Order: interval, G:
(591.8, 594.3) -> 593.349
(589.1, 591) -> 590.623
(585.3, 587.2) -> 587.098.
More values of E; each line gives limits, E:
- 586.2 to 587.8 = 14.8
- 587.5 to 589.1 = 13.9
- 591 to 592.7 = 15.3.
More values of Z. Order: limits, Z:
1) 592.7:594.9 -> 0.8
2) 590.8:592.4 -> 0.5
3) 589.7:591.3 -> 2.1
